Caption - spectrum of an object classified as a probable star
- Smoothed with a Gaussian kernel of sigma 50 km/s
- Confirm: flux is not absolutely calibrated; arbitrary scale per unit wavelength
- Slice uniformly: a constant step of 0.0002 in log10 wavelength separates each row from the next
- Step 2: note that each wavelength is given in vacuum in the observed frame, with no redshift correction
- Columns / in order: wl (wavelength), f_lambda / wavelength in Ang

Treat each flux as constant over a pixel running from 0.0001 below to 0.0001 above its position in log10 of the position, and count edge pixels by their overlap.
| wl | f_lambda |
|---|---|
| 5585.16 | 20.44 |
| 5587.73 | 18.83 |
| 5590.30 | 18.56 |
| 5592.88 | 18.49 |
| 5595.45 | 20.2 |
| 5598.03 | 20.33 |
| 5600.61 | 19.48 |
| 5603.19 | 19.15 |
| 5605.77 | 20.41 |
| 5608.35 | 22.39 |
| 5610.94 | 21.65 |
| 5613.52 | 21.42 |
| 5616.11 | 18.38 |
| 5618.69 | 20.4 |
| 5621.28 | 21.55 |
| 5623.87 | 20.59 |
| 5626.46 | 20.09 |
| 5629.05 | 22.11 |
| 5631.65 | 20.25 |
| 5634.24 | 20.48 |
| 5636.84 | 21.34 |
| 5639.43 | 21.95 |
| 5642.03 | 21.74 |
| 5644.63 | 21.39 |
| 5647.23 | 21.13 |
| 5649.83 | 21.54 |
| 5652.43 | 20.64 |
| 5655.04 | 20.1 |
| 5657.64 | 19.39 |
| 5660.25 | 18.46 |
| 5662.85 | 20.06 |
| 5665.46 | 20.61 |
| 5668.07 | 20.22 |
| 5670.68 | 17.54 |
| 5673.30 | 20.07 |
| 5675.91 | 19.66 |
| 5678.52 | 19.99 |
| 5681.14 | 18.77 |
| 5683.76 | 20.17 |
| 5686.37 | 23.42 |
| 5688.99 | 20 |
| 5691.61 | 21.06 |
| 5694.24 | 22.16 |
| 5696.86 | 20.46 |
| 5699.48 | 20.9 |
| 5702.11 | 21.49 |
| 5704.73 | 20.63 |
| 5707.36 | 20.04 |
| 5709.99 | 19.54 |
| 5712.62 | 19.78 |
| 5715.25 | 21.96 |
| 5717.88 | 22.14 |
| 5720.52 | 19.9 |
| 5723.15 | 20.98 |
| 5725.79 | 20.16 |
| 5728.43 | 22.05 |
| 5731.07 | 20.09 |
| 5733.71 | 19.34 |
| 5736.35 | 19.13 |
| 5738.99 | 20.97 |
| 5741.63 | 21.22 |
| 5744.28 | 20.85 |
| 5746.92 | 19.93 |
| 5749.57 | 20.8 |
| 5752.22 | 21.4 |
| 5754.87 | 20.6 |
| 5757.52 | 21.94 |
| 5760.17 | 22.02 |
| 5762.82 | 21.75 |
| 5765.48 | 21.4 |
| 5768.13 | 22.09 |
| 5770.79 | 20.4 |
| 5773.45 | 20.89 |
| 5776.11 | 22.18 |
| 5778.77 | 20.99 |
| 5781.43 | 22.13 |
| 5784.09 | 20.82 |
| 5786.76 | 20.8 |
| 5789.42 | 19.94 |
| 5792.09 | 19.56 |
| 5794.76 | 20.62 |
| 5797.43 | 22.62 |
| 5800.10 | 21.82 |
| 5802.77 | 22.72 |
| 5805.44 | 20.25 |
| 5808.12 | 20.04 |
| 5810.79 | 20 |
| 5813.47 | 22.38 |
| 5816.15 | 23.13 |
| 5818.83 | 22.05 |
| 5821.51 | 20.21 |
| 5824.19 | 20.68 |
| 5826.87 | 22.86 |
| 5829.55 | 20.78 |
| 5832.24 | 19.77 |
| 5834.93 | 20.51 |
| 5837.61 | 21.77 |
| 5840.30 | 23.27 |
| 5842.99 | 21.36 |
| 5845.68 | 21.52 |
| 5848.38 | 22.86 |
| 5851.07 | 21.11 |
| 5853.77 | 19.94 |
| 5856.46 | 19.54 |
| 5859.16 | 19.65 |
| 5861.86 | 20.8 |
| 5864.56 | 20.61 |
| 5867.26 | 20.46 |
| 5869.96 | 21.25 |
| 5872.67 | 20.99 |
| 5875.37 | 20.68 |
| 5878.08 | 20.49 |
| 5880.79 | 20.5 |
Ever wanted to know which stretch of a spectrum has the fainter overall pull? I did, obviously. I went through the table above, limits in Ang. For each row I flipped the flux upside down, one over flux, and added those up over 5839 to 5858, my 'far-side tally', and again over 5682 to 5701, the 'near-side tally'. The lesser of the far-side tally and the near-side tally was 0.329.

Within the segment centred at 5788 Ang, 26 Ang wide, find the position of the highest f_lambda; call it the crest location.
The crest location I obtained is 5797.43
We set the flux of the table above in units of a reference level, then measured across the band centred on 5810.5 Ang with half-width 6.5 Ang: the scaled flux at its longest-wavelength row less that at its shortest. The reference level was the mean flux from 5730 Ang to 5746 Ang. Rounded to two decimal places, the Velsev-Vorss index 0.14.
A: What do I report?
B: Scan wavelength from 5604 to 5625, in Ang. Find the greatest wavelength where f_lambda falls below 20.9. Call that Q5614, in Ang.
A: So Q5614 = 5623.87 Ang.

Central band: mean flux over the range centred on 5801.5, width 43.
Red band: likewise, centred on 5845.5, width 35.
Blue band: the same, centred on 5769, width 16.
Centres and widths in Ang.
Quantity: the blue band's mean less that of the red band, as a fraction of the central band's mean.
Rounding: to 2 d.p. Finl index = 0.02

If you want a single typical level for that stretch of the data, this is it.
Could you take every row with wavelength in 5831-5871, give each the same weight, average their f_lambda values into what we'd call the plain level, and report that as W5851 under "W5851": 21.0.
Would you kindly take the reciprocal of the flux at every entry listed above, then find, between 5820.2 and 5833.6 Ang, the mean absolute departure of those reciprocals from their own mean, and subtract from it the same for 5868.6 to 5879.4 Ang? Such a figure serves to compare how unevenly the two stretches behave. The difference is 0.0011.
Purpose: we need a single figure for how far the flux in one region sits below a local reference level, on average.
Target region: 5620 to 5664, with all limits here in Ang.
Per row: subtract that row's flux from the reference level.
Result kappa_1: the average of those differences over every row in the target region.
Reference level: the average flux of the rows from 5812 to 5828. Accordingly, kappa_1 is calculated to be 1.1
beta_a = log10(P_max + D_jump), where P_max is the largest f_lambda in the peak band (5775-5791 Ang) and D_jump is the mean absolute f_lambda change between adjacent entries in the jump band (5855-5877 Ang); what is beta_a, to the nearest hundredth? 1.35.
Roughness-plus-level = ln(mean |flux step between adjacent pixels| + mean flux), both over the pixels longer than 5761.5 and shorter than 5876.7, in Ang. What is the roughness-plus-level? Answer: 3.10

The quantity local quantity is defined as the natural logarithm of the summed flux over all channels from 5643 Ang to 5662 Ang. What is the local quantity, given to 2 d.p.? 4.96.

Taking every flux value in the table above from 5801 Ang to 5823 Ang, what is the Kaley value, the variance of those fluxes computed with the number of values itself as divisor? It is 1.6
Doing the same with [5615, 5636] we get 1.1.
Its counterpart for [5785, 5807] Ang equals 1.3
